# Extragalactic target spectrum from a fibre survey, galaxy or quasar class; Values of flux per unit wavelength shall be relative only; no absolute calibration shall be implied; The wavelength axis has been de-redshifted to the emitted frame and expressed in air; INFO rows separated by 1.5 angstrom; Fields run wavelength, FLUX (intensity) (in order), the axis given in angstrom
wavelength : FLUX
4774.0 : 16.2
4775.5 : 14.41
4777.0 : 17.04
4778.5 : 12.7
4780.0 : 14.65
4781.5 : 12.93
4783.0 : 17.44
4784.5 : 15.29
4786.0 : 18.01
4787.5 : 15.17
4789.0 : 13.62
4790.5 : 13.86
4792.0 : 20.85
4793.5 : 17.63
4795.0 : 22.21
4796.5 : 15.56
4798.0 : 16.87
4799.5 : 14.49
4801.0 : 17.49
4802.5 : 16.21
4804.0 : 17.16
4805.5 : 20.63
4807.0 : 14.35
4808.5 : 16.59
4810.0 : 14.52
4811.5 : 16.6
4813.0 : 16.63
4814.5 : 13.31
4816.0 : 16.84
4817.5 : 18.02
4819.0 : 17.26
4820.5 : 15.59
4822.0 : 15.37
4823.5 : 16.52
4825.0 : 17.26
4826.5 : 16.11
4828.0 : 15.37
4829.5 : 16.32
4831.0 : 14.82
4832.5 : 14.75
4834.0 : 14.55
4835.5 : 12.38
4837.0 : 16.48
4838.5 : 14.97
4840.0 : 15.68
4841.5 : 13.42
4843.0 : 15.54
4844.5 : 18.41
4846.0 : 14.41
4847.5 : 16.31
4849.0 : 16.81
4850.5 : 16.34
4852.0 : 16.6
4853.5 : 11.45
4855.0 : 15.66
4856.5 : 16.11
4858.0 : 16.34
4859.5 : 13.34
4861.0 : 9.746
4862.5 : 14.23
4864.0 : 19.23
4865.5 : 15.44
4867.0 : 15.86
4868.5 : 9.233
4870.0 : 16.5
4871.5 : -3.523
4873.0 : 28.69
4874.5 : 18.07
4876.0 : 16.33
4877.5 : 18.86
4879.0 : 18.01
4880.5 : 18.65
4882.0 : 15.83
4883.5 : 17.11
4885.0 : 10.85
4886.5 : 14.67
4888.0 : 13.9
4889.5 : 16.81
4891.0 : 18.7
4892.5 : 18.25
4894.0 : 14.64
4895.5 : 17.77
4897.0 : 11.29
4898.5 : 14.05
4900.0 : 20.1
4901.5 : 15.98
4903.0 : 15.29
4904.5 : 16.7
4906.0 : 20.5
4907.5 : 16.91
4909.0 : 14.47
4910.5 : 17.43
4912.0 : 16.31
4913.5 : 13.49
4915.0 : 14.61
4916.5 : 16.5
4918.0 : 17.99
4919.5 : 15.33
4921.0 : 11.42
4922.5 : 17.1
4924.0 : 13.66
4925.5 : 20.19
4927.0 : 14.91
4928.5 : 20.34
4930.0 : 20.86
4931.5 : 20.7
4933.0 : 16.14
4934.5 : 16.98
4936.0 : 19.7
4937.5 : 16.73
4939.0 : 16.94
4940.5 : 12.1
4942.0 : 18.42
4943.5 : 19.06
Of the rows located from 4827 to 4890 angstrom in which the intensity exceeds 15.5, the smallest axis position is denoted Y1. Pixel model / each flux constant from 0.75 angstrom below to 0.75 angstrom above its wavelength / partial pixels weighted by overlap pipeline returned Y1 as 4829.5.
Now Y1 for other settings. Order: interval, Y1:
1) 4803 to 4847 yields 4804.0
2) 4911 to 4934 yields 4912.0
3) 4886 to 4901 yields 4889.5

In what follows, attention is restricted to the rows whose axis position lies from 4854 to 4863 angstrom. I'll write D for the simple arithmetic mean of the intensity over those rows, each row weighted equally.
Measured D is 14.2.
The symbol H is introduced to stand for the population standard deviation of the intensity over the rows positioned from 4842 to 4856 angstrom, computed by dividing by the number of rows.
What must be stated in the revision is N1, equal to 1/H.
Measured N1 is 0.55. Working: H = 1.8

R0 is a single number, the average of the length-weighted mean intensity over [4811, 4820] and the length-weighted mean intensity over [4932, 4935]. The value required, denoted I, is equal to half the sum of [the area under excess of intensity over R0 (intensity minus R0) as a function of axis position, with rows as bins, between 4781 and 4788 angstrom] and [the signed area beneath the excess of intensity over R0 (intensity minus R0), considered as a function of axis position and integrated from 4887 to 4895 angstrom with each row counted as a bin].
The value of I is -3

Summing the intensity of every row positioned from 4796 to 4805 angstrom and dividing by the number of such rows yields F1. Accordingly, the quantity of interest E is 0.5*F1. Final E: 8.1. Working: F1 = 16.3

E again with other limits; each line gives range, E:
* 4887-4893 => 8.5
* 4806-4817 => 7.8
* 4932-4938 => 8.7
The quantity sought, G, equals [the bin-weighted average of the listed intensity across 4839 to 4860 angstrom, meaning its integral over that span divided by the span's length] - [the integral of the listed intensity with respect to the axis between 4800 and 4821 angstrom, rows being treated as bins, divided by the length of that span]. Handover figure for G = -1.0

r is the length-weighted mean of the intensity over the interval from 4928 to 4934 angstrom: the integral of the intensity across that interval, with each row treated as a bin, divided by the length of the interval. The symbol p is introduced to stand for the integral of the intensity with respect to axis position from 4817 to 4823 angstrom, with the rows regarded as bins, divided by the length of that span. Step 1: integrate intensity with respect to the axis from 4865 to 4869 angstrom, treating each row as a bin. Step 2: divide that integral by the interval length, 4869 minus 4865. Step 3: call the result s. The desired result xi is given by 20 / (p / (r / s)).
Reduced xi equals 1.72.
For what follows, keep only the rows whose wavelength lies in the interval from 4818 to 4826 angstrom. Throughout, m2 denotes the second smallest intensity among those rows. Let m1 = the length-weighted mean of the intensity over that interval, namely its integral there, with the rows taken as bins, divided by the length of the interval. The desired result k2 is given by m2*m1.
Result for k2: 256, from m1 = 16.4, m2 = 15.59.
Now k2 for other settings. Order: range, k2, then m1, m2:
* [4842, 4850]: 252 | 16.2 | 15.54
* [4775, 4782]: 186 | 14.4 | 12.93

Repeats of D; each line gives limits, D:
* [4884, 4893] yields 15.5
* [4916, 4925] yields 15.3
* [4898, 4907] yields 17.1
